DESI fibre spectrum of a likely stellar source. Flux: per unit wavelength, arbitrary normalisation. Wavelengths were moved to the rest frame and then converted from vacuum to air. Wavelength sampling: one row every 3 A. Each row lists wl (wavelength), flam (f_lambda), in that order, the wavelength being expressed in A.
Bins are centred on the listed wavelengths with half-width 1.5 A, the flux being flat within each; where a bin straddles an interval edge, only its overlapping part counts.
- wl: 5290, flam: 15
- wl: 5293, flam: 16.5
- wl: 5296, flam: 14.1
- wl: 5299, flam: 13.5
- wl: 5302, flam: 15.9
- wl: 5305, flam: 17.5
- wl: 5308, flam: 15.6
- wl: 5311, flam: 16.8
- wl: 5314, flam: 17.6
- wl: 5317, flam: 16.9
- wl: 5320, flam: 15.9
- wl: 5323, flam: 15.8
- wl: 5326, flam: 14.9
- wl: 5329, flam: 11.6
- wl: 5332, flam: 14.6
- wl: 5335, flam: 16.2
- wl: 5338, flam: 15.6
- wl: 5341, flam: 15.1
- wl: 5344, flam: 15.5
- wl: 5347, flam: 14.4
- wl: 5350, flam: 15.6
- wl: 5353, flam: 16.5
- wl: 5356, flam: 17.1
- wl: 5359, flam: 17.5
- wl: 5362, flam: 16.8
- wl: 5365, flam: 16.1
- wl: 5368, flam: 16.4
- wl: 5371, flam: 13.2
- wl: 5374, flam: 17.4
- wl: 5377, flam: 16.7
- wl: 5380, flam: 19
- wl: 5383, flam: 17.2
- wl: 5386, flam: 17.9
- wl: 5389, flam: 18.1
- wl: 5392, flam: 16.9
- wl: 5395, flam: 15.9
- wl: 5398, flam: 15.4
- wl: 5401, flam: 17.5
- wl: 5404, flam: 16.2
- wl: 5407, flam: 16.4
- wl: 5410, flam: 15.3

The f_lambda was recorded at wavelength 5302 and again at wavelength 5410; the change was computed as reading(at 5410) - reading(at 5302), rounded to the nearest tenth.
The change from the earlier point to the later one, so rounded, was -0.6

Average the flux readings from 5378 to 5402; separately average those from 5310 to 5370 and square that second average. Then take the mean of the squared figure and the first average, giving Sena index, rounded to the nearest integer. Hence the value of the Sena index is 134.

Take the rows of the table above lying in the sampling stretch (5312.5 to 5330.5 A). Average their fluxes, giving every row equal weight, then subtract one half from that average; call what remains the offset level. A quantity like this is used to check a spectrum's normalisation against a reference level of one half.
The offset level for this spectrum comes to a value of 14.95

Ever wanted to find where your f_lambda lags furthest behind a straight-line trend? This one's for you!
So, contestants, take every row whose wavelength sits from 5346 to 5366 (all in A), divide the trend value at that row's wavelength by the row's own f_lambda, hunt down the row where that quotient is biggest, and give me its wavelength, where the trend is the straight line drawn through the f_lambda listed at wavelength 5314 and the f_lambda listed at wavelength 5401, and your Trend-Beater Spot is 5347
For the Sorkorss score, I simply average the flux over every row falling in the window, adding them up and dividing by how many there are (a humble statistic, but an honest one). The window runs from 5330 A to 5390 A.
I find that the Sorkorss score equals 16.3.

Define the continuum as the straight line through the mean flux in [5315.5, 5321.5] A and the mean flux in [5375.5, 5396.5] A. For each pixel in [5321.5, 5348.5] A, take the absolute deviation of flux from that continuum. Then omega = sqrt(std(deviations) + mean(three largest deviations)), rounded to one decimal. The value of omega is 2.1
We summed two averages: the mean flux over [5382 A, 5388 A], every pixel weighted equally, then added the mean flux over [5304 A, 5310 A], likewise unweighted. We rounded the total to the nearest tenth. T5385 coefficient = 34.1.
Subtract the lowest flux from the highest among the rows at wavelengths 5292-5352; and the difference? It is 6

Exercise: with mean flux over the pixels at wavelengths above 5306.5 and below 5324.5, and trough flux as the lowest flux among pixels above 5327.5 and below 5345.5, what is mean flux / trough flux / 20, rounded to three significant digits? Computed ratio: 0.0708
